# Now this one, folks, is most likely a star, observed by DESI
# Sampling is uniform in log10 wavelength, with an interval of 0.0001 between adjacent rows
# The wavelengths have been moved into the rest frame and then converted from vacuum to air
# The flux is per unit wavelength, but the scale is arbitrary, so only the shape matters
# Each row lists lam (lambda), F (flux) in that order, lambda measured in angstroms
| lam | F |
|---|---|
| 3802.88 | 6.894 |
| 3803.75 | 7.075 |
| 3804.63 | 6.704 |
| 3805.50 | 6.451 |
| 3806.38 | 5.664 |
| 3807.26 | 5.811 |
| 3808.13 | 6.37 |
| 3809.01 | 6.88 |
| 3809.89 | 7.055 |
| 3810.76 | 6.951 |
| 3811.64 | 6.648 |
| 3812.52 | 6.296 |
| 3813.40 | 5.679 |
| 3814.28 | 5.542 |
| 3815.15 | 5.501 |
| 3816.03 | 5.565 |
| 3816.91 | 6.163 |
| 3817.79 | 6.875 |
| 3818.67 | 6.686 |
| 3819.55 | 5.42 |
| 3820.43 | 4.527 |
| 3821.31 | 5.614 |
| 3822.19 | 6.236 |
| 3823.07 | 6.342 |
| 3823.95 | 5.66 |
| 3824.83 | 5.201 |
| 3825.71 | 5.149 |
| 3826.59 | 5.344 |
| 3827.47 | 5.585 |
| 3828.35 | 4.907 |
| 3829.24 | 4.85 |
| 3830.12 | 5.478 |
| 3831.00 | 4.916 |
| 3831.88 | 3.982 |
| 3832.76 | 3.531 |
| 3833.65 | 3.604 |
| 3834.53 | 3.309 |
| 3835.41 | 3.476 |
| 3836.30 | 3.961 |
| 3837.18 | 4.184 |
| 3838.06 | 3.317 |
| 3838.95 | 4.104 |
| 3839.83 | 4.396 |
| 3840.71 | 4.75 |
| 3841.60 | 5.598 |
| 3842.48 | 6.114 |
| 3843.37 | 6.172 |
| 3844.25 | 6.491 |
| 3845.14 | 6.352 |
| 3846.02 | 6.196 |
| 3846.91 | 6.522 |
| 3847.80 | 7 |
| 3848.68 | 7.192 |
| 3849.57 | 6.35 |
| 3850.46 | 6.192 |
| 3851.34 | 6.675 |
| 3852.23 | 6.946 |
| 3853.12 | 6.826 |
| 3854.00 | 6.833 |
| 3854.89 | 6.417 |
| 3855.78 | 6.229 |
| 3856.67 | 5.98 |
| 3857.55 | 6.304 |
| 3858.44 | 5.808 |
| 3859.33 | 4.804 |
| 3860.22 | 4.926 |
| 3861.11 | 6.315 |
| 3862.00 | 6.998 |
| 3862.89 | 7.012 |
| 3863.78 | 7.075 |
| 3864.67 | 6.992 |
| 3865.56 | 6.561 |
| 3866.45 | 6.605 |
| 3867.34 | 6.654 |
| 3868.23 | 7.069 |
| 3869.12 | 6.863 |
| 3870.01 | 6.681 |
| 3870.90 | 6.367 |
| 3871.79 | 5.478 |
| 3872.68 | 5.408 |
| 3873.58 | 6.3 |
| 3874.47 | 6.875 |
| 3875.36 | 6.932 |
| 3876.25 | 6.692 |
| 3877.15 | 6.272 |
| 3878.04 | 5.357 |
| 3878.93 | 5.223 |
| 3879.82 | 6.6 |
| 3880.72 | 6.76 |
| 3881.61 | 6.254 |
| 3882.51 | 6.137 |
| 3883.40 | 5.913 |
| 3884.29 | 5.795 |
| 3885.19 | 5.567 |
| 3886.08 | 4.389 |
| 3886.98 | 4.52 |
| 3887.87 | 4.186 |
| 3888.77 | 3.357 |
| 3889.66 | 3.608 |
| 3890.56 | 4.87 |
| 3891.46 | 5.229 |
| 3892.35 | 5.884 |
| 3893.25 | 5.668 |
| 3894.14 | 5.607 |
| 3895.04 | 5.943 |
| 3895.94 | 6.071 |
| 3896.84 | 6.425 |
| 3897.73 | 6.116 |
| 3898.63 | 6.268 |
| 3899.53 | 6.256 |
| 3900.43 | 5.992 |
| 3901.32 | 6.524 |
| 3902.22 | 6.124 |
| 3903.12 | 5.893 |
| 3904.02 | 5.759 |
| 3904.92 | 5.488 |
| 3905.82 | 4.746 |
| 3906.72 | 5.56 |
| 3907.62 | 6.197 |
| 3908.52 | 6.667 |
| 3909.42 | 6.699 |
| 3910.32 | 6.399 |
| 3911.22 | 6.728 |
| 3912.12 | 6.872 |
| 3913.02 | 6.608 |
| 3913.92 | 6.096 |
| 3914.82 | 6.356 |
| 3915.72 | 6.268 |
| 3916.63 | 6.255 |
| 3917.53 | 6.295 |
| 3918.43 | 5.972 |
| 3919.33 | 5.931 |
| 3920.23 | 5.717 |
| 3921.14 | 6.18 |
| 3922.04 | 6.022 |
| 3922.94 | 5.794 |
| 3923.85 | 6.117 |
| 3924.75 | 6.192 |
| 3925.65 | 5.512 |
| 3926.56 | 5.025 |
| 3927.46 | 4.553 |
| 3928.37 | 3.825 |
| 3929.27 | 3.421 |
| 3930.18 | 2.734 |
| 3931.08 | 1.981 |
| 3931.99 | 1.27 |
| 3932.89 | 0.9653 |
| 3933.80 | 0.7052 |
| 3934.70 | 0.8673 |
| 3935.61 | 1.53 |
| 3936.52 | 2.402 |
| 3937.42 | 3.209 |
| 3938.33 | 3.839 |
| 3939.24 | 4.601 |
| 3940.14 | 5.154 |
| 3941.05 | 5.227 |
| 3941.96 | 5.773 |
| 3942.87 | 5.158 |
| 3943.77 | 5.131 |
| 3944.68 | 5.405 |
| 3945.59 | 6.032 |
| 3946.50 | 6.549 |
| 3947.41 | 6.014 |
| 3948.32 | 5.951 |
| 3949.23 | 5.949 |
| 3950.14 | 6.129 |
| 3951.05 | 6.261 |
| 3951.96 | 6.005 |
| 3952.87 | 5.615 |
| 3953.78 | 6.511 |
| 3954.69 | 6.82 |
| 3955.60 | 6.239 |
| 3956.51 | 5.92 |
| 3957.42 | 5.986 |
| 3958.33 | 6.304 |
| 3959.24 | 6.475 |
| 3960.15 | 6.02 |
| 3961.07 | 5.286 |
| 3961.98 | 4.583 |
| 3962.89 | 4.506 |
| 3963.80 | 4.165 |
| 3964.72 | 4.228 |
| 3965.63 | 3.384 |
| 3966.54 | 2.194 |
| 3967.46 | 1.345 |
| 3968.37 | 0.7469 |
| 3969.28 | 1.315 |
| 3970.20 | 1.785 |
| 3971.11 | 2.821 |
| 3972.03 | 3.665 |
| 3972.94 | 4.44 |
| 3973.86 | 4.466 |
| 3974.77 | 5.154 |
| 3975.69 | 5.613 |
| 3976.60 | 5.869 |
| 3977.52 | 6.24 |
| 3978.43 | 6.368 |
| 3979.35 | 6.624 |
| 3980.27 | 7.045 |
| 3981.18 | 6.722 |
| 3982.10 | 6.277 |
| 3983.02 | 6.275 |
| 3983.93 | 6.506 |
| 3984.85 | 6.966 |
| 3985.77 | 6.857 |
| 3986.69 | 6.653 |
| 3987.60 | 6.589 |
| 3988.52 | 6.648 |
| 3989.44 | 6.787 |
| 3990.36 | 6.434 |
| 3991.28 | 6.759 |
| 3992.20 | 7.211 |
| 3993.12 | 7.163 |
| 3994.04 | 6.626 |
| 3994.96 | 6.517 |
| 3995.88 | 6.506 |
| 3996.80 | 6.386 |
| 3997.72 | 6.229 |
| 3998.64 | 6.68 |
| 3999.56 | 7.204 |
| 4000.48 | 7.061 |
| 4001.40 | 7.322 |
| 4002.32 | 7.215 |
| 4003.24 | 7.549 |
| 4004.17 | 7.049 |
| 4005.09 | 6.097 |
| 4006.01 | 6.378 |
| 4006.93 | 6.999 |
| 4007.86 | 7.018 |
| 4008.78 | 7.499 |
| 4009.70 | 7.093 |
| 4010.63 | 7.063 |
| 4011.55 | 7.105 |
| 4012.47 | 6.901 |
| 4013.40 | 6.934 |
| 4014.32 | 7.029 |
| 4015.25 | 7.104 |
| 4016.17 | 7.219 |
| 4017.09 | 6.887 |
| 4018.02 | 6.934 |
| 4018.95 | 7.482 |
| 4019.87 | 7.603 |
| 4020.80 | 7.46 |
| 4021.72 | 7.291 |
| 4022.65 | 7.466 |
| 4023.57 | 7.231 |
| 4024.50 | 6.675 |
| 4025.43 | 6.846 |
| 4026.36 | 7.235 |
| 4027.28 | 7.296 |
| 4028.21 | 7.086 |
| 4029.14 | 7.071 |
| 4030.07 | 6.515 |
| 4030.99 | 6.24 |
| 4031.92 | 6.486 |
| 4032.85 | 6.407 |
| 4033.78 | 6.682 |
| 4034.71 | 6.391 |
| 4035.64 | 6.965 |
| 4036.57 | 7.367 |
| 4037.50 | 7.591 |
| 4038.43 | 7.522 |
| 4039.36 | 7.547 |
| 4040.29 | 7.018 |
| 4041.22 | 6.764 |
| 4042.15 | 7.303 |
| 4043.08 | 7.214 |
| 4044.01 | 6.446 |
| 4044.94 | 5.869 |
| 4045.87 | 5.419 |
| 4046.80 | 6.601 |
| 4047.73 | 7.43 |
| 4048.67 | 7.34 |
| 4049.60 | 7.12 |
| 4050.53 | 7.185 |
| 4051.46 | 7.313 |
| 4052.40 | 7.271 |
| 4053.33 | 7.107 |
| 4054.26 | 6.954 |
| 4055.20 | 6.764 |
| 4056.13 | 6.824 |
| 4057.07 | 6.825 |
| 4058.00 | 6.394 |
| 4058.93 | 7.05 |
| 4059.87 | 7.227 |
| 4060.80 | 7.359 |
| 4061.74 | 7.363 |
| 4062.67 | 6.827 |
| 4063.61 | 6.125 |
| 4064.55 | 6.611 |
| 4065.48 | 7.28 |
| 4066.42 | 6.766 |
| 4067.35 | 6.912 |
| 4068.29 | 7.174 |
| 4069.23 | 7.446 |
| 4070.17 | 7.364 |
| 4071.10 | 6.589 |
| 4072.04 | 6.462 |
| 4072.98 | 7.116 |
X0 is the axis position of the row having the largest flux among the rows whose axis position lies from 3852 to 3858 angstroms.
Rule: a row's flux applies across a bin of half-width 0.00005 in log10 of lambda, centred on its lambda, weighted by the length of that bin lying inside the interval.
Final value 3852.23 angstroms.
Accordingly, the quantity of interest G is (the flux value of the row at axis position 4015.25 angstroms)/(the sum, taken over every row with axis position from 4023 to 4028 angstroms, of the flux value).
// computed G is 0.20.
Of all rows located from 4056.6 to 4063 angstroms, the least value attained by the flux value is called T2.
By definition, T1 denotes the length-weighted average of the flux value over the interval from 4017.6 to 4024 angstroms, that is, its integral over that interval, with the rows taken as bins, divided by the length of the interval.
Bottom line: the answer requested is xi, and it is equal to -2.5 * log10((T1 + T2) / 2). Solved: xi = -2.09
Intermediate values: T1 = 7.36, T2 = 6.394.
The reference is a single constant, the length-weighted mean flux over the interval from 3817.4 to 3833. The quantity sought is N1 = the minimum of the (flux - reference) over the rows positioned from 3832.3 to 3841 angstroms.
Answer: -2.06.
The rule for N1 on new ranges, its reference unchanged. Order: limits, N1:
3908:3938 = -4.66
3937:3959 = -2.16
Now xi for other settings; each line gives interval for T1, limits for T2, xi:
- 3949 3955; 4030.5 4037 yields -1.98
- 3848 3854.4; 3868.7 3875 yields -1.96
